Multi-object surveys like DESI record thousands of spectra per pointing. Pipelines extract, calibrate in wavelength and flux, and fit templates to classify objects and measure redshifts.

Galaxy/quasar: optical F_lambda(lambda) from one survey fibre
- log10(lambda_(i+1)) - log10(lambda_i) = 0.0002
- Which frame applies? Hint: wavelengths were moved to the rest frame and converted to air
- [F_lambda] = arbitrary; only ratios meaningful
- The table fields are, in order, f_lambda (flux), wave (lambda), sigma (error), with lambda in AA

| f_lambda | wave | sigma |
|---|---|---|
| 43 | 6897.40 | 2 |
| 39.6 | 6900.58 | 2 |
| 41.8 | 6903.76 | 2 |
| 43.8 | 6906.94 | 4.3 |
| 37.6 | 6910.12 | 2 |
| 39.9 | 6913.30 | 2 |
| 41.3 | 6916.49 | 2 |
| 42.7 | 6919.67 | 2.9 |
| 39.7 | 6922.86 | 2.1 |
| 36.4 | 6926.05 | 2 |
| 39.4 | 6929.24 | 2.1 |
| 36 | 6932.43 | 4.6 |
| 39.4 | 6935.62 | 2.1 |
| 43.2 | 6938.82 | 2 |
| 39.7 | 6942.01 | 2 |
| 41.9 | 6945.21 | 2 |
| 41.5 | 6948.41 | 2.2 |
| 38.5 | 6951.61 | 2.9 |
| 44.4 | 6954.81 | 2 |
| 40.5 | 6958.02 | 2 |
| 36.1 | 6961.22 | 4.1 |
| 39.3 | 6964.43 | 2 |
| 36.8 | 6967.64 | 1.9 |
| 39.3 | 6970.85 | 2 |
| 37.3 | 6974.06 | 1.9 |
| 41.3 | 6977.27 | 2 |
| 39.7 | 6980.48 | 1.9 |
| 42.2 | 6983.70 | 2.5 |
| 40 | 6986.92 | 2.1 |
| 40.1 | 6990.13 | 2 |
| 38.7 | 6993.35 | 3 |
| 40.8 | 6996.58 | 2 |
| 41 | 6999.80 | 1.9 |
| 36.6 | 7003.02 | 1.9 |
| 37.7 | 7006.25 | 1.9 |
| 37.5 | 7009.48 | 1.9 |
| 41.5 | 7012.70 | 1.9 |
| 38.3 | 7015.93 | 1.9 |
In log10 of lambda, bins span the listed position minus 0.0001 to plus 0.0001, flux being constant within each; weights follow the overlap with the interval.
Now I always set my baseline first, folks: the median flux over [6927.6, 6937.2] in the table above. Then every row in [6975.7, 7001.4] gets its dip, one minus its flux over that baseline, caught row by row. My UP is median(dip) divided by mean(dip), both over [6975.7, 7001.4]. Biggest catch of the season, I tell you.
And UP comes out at 1.0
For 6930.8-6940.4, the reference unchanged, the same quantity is 0.0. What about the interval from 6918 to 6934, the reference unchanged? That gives 0.0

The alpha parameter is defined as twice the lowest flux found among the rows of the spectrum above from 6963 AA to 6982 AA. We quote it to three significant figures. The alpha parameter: 73.6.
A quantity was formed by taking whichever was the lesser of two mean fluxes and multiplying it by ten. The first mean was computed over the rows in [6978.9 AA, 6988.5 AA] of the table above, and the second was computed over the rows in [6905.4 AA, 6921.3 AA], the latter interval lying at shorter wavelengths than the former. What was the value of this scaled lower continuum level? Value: 406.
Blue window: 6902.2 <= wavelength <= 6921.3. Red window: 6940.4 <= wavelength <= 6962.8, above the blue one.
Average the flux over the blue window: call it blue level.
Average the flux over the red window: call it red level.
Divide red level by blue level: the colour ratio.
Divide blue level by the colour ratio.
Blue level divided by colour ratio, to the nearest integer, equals 42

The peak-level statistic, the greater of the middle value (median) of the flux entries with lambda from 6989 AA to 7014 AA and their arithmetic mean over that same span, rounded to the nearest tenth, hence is 39.4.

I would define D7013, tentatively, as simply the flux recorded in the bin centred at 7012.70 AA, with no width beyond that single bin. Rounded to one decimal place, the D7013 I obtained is 41.5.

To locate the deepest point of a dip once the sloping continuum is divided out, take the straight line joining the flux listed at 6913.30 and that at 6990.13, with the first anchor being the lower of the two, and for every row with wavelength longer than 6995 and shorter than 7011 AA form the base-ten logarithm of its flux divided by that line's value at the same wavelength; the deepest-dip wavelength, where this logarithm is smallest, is 7003.02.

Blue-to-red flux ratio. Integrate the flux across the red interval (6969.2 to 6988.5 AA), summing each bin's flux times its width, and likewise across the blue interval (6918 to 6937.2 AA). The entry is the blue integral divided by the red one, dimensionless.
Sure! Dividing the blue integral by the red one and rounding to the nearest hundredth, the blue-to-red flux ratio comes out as 0.97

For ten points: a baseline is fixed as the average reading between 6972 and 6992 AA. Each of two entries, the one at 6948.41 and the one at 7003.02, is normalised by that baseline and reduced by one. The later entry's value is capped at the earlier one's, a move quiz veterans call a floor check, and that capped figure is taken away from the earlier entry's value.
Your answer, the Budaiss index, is 0.12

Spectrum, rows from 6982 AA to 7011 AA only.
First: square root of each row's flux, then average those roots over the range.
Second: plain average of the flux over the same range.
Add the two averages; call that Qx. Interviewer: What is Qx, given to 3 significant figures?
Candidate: 45.7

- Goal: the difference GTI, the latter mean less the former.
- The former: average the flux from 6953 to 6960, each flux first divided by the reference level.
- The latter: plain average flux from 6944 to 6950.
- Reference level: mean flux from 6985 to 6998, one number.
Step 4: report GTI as 40.6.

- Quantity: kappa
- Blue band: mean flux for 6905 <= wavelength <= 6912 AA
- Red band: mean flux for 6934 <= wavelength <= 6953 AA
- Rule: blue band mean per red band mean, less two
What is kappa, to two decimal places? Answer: -1.00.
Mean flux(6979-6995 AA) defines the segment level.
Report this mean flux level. 40.1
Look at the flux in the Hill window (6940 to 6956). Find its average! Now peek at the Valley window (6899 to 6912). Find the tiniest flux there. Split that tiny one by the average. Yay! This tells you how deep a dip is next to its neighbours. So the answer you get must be 0.913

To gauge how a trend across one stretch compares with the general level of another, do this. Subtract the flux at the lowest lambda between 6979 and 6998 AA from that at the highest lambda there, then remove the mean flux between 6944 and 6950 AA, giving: -40.6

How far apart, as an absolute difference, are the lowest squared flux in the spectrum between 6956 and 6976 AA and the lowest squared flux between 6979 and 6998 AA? 194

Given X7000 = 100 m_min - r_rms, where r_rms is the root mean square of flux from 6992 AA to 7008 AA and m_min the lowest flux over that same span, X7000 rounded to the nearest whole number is 3621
